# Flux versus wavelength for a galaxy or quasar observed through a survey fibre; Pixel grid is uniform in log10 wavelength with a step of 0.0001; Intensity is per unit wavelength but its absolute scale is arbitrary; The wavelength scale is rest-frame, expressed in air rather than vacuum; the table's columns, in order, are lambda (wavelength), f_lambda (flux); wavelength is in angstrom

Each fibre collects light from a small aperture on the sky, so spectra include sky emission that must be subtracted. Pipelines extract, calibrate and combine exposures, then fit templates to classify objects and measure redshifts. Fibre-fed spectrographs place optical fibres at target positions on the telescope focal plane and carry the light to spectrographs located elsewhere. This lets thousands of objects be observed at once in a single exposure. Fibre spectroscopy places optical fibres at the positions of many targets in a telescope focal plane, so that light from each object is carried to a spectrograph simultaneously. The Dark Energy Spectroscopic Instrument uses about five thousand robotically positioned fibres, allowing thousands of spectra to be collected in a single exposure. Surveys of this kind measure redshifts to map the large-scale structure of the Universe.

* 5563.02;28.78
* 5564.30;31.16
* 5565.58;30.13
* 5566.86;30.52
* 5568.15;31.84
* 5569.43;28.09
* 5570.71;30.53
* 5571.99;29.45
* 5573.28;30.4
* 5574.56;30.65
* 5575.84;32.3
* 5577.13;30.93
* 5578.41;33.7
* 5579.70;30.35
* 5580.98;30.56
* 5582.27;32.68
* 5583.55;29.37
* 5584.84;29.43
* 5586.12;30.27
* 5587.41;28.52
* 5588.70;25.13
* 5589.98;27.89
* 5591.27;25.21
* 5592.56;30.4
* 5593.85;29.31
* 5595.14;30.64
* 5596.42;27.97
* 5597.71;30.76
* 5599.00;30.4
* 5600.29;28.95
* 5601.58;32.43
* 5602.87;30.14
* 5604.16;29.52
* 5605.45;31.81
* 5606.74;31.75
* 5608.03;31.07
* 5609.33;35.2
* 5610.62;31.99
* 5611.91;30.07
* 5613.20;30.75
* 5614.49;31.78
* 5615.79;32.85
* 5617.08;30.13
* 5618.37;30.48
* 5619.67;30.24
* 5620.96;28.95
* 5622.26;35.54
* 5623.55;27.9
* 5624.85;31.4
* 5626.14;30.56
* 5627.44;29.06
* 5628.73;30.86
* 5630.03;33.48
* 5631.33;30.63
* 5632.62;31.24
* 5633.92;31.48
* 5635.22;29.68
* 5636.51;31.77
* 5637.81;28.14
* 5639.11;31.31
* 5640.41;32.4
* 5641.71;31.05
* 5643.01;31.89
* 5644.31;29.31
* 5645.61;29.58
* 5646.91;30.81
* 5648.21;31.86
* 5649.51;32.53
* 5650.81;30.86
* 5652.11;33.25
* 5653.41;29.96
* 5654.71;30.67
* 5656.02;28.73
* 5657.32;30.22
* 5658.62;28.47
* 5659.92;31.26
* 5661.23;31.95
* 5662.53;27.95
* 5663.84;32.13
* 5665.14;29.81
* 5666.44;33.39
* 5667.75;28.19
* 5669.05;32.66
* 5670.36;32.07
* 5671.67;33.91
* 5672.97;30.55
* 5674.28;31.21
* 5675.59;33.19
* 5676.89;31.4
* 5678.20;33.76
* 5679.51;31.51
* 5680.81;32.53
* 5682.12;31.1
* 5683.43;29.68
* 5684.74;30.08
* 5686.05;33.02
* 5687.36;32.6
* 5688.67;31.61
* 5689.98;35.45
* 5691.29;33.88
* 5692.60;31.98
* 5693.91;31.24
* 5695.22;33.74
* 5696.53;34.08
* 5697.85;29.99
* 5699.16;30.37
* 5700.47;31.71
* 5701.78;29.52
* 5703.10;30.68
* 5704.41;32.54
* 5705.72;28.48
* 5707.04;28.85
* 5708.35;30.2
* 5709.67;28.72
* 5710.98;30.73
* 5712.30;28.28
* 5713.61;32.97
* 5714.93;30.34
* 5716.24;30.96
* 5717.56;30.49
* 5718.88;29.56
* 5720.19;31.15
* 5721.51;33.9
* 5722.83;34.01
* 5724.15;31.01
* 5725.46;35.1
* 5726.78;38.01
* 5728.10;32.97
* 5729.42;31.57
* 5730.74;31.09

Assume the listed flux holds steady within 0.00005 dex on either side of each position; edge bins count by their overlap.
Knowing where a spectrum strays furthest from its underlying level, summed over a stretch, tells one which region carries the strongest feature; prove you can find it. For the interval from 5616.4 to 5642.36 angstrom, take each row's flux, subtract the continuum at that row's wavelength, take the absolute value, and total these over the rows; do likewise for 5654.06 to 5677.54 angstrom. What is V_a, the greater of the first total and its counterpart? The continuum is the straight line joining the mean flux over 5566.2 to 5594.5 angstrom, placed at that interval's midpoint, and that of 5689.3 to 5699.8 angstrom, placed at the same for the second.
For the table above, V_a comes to 28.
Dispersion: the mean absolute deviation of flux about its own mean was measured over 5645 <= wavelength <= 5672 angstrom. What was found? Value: 1.46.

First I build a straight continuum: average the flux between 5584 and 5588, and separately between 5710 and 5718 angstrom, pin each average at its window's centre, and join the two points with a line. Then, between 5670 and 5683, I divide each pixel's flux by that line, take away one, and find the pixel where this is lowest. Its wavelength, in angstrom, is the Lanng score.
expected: 5672.97 angstrom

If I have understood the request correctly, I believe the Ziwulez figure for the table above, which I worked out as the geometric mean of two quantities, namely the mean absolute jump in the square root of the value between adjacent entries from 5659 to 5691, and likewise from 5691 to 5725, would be 0.180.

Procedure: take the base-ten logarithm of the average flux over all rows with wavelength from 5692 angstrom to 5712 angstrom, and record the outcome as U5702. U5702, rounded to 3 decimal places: 1.489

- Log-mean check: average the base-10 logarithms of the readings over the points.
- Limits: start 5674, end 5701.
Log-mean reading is 1.506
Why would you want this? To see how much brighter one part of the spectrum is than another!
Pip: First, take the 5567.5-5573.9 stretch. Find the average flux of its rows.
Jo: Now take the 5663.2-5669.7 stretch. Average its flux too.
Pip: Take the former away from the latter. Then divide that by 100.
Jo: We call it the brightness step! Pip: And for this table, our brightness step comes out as 0.012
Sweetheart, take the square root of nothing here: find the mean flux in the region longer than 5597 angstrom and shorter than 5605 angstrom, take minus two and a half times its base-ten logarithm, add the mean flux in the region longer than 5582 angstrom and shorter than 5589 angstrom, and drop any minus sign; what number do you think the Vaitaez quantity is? 25.5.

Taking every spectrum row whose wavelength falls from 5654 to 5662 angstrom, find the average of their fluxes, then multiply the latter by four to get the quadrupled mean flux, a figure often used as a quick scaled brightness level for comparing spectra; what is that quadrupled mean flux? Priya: 121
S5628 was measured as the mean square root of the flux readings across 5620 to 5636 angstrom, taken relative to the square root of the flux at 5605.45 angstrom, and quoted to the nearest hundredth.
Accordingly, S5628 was 0.99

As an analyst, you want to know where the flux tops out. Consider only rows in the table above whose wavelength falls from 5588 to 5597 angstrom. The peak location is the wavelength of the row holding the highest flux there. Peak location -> 5595.14 angstrom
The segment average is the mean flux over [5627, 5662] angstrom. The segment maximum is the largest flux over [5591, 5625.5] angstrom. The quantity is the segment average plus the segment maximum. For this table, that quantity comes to 66.4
